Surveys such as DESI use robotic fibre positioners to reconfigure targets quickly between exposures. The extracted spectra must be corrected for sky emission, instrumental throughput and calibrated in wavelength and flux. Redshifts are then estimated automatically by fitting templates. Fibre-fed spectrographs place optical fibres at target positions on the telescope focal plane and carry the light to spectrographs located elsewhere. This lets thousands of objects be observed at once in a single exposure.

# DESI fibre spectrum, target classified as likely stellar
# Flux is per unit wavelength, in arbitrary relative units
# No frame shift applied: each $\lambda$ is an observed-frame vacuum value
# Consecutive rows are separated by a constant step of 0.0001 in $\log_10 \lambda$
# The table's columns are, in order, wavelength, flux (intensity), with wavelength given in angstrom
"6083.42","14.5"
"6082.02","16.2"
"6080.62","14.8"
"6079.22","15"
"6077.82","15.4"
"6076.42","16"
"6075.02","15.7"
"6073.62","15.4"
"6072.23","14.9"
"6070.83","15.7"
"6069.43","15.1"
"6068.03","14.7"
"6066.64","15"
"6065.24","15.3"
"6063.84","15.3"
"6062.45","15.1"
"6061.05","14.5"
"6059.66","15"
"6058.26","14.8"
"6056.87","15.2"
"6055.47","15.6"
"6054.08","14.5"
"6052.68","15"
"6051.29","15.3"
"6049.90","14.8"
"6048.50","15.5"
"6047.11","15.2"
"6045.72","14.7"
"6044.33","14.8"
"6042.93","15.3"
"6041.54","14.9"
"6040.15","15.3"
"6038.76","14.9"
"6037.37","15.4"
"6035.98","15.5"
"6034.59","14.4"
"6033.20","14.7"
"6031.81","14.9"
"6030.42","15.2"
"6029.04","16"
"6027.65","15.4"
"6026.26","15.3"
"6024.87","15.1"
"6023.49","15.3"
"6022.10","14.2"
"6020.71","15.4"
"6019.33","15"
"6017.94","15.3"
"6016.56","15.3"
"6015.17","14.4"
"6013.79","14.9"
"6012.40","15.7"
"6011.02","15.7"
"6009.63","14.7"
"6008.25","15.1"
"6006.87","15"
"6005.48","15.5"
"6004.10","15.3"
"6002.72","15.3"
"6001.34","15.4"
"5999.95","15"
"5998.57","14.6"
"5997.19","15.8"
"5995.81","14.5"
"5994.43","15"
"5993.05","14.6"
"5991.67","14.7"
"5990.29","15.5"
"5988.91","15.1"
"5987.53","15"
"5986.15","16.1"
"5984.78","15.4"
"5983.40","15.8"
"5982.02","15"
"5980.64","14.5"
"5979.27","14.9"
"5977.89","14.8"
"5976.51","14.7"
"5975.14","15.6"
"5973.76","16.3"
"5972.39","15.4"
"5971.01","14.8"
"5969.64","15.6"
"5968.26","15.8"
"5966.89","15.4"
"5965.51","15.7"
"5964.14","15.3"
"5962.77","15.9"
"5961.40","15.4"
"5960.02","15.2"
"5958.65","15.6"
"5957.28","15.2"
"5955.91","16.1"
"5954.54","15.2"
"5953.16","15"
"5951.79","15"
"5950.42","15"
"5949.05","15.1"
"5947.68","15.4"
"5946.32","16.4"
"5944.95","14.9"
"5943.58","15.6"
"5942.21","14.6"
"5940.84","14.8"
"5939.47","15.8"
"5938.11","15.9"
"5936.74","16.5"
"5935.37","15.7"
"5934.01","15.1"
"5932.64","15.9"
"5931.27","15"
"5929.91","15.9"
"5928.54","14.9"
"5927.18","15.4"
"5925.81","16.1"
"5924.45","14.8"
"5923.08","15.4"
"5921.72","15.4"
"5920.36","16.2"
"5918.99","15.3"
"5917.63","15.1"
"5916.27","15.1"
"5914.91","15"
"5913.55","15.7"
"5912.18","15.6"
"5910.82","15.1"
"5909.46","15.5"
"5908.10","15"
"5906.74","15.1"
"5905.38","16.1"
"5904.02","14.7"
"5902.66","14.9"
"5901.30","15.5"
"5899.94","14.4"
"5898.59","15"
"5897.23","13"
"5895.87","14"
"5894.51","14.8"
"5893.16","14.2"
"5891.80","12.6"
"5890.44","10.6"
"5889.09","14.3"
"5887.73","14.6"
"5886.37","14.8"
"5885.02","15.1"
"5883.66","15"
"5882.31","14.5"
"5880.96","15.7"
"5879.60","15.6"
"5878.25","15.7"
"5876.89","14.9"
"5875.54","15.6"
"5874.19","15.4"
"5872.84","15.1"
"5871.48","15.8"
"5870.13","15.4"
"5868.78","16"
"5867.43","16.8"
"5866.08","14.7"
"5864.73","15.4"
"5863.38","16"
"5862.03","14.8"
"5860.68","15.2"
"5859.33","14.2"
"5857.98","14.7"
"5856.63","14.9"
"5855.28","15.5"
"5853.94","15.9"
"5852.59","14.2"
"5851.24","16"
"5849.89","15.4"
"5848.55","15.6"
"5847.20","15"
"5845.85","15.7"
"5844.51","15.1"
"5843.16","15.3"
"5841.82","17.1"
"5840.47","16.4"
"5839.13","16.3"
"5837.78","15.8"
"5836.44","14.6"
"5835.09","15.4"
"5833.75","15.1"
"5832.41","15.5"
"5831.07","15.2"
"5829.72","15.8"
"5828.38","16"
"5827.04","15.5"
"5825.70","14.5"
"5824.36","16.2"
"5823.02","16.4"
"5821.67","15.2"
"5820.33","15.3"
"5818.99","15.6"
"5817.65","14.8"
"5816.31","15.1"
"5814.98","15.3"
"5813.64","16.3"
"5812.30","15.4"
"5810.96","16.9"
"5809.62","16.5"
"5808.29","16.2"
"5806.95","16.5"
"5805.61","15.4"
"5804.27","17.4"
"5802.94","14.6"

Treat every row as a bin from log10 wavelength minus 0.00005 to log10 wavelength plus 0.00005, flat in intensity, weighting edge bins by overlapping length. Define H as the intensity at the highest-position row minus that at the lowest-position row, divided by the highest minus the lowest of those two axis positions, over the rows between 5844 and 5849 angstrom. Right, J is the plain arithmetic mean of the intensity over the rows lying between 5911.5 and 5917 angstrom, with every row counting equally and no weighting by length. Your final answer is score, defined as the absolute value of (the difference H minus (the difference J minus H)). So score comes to 15.1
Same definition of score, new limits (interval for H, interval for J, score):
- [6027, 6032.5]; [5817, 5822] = 15.5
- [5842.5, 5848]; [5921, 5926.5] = 15.6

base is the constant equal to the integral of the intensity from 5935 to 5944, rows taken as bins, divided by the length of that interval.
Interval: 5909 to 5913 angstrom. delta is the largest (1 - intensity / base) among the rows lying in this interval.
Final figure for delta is 0.029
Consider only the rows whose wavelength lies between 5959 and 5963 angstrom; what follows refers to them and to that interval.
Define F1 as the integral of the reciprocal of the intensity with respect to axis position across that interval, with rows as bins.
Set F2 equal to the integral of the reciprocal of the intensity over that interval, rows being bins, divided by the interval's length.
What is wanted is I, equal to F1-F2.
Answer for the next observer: 0.19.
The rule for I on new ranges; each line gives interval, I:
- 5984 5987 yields 0.13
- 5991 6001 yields 0.60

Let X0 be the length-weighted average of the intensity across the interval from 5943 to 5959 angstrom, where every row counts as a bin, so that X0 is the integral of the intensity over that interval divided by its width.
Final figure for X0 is 15.4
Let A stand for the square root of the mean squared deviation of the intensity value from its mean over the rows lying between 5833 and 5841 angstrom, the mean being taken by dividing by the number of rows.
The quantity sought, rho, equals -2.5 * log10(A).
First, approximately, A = 0.64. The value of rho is 0.48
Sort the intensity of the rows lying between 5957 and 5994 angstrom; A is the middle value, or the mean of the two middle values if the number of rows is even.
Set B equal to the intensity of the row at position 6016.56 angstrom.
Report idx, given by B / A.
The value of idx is 0.99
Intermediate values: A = 15.4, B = 15.3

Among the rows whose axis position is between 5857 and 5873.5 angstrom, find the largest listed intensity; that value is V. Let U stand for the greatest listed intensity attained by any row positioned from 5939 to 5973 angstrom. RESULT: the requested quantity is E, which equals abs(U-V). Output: 0.4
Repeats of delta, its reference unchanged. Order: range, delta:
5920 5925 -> 0.048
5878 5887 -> 0.067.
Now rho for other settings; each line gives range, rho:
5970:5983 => 0.69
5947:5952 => 1.96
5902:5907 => 0.67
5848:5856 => 0.57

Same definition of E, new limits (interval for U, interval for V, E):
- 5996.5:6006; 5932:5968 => 0.7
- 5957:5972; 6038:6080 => 0.1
